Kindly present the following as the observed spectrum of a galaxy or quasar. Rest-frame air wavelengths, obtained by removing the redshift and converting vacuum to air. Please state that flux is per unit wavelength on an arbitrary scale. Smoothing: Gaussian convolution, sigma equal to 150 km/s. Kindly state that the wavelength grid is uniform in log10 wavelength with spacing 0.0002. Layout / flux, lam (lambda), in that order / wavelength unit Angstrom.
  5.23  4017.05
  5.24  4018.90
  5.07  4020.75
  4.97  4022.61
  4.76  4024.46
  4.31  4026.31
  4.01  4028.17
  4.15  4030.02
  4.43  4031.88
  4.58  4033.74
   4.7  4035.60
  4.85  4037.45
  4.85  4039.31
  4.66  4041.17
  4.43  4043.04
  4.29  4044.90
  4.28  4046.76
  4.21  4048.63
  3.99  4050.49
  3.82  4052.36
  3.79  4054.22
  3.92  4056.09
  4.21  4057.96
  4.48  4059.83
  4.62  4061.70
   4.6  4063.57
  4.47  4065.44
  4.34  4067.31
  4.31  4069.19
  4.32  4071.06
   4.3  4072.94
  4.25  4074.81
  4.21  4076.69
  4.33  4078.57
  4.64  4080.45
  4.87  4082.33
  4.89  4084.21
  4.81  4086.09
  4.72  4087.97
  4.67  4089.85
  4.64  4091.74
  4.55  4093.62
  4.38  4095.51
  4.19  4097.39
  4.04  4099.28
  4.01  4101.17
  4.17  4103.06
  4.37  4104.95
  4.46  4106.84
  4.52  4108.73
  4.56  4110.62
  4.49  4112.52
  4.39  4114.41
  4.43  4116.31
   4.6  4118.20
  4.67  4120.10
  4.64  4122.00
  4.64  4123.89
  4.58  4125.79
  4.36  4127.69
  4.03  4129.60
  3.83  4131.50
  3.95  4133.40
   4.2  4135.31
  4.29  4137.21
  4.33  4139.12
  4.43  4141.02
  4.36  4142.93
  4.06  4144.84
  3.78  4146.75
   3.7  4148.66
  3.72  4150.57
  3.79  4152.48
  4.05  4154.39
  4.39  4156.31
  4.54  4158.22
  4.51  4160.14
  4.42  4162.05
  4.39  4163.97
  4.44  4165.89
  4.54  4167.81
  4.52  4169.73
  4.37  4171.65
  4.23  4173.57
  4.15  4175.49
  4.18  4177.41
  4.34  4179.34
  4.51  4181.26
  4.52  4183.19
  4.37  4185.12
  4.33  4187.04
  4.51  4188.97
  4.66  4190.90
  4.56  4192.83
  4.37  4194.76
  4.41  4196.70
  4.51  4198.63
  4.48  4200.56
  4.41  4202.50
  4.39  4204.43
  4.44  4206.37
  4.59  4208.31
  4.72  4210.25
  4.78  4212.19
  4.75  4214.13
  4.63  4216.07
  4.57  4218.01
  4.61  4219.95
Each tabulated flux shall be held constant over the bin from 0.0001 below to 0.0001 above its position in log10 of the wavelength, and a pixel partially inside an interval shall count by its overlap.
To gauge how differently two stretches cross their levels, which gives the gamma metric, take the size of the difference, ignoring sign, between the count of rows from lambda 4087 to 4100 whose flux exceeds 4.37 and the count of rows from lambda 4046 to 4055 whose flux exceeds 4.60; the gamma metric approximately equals 5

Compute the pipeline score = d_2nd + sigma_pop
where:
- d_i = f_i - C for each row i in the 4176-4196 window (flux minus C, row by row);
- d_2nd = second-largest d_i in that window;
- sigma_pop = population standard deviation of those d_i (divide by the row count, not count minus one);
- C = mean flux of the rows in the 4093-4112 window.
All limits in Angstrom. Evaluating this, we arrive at 0.37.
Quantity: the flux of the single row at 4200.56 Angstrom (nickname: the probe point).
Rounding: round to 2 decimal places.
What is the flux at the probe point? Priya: 4.48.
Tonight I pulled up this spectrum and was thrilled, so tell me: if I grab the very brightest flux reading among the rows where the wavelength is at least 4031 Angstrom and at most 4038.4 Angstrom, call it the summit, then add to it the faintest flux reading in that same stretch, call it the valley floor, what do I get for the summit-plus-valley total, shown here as 9.3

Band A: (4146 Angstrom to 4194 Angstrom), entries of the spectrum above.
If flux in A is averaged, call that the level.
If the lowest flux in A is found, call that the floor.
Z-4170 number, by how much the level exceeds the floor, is 0.60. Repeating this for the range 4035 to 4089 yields 0.63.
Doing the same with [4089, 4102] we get 0.34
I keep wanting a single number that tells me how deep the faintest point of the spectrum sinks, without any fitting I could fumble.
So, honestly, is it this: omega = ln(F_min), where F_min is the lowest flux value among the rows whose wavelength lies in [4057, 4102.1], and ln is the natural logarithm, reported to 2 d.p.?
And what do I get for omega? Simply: 1.39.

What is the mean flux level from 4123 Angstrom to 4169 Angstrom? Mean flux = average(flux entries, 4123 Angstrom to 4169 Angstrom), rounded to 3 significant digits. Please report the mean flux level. 4.22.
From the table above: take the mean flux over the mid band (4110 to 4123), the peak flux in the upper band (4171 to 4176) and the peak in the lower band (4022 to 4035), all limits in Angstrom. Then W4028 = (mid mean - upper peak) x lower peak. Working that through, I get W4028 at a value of 0.8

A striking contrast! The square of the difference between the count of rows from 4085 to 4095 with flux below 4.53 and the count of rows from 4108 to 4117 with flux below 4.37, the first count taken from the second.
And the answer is 0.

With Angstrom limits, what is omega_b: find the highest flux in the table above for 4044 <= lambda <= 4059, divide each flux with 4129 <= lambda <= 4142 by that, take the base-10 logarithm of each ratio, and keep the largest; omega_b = 0.014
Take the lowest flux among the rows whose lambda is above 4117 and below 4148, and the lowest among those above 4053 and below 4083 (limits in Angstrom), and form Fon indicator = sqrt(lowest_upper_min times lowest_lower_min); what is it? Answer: 3.78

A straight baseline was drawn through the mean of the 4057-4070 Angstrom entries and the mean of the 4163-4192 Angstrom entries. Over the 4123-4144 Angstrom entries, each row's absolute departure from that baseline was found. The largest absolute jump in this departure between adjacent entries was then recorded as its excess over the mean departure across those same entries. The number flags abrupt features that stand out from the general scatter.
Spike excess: 0.11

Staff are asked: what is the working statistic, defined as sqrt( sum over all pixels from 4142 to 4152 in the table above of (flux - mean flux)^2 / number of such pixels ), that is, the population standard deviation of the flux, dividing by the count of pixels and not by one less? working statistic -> 0.253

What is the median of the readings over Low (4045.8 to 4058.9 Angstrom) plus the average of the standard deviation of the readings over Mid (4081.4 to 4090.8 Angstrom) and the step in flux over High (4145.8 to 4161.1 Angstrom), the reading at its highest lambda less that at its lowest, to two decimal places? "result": 4.40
